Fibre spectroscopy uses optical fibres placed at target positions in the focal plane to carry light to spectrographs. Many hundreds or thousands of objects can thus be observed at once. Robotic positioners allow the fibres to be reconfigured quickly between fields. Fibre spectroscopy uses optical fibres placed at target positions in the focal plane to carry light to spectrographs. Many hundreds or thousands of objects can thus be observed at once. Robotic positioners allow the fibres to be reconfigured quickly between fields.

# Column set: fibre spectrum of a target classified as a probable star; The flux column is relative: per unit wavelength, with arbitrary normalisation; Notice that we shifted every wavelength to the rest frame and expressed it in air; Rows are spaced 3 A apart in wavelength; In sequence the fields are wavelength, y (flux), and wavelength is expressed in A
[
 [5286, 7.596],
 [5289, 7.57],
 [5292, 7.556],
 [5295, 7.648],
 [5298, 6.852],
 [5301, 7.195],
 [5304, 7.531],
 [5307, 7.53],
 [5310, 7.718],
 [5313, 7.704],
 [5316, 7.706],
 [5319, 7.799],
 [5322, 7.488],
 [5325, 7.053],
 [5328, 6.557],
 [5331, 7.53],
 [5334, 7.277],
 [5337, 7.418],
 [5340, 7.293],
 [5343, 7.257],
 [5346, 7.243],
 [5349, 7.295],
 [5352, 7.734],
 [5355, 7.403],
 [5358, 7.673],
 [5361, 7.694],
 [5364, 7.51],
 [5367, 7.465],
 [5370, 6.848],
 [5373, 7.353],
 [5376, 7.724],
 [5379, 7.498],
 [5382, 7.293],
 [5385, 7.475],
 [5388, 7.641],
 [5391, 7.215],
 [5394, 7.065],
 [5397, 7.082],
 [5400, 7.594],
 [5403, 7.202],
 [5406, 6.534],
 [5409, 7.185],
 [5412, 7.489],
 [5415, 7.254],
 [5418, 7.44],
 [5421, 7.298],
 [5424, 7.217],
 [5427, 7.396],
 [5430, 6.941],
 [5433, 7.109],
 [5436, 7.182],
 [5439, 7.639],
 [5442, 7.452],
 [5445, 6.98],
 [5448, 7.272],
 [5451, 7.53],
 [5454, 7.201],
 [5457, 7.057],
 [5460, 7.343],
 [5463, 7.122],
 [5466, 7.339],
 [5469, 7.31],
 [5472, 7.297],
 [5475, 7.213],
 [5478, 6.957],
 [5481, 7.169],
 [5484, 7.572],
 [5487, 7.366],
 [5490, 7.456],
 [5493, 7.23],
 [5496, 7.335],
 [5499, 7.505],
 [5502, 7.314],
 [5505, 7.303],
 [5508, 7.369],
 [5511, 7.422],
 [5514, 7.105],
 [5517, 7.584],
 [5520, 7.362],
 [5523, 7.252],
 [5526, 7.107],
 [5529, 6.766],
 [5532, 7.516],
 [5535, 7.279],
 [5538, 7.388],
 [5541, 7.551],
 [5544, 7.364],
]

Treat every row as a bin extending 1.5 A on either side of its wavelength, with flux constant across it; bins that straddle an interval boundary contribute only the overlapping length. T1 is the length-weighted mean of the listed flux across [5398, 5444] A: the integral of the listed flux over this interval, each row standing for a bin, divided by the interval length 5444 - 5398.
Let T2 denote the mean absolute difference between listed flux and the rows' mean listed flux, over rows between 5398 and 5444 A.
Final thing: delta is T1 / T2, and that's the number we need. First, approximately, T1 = 7.26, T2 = 0.196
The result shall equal 37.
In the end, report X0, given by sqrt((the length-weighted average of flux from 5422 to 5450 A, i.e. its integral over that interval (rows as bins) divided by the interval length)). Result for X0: 2.692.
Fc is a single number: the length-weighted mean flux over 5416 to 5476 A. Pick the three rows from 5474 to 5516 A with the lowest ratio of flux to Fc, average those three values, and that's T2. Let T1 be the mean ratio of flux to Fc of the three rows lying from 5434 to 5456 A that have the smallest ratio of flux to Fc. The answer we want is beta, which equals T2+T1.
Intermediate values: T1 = 0.98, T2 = 0.974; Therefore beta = 1.95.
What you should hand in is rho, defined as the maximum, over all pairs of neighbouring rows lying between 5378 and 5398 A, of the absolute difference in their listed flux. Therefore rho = 0.43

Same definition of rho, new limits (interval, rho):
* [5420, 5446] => 0.47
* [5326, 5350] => 0.97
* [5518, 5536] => 0.75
